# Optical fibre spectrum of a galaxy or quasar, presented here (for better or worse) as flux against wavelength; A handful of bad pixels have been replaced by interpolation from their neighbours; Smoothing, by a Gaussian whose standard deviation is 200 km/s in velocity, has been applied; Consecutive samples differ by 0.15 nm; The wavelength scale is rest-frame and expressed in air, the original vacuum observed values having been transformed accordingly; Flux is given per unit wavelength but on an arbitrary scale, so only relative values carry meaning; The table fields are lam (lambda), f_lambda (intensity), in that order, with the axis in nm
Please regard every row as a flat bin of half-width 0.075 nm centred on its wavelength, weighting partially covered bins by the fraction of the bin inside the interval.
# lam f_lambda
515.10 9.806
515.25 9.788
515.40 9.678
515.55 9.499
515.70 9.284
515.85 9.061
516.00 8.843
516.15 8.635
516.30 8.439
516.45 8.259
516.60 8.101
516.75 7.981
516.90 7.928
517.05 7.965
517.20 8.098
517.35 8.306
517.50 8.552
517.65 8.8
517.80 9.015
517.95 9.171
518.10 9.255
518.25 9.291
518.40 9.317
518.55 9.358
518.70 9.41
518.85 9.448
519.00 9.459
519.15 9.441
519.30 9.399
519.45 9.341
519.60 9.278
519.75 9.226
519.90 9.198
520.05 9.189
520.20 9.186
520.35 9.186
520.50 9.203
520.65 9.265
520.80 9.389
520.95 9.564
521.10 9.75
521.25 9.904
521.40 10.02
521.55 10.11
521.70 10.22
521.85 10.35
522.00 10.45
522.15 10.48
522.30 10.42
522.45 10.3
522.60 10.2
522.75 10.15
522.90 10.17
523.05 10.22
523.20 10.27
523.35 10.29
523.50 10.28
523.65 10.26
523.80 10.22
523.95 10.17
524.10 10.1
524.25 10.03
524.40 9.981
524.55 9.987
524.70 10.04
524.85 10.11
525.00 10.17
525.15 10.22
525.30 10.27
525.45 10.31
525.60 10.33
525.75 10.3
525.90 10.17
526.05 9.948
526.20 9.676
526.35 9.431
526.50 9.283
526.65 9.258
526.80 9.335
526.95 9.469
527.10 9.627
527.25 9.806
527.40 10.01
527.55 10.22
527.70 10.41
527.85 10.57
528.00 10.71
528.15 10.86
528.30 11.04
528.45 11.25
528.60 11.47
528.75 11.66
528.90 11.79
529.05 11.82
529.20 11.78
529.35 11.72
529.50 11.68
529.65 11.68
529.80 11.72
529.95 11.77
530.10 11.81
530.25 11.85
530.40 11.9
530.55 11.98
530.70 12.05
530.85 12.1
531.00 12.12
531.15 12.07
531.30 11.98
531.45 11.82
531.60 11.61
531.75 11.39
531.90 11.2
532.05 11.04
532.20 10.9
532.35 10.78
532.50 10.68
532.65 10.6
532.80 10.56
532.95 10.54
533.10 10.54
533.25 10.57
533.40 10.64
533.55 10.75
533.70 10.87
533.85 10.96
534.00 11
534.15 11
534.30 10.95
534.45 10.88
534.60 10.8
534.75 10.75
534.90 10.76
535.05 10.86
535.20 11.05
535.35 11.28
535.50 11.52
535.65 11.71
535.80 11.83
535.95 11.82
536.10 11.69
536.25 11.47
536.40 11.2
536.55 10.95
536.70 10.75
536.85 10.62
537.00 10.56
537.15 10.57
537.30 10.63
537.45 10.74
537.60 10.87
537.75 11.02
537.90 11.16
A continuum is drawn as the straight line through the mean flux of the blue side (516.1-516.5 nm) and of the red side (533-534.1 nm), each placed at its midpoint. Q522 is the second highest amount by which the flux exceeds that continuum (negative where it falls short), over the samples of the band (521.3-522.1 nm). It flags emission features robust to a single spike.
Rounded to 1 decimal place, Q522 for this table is 1.2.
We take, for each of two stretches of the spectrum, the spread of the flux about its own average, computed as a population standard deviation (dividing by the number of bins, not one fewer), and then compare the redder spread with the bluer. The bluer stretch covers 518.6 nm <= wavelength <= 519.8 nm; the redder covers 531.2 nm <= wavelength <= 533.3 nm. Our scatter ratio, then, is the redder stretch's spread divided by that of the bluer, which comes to 6.1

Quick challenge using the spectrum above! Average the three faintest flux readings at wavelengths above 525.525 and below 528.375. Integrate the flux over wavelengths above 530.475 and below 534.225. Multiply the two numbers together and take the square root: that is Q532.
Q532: 20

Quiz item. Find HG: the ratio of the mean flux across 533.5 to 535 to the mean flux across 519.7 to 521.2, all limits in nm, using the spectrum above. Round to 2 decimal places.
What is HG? 1.17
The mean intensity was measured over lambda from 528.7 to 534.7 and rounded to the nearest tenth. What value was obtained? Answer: 11.3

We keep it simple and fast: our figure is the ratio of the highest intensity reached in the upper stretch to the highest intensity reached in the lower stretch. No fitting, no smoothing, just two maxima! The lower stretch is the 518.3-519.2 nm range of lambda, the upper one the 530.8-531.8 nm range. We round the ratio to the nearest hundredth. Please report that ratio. 1.28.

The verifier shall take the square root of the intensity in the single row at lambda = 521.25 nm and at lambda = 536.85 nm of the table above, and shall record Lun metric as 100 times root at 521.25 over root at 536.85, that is 96.6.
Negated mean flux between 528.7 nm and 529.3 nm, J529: -11.8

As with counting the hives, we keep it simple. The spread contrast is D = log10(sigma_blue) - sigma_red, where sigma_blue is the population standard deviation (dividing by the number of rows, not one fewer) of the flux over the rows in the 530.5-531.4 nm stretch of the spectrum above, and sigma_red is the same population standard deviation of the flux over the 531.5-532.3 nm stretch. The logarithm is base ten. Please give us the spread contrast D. -1.52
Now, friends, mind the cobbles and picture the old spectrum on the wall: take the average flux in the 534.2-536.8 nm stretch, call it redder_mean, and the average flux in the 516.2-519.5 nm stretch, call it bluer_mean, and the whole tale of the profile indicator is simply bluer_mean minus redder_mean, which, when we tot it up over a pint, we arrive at -2.4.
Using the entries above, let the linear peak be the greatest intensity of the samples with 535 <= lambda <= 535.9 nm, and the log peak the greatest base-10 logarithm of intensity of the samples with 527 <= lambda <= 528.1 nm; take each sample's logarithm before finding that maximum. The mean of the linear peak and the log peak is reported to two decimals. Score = 6.43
